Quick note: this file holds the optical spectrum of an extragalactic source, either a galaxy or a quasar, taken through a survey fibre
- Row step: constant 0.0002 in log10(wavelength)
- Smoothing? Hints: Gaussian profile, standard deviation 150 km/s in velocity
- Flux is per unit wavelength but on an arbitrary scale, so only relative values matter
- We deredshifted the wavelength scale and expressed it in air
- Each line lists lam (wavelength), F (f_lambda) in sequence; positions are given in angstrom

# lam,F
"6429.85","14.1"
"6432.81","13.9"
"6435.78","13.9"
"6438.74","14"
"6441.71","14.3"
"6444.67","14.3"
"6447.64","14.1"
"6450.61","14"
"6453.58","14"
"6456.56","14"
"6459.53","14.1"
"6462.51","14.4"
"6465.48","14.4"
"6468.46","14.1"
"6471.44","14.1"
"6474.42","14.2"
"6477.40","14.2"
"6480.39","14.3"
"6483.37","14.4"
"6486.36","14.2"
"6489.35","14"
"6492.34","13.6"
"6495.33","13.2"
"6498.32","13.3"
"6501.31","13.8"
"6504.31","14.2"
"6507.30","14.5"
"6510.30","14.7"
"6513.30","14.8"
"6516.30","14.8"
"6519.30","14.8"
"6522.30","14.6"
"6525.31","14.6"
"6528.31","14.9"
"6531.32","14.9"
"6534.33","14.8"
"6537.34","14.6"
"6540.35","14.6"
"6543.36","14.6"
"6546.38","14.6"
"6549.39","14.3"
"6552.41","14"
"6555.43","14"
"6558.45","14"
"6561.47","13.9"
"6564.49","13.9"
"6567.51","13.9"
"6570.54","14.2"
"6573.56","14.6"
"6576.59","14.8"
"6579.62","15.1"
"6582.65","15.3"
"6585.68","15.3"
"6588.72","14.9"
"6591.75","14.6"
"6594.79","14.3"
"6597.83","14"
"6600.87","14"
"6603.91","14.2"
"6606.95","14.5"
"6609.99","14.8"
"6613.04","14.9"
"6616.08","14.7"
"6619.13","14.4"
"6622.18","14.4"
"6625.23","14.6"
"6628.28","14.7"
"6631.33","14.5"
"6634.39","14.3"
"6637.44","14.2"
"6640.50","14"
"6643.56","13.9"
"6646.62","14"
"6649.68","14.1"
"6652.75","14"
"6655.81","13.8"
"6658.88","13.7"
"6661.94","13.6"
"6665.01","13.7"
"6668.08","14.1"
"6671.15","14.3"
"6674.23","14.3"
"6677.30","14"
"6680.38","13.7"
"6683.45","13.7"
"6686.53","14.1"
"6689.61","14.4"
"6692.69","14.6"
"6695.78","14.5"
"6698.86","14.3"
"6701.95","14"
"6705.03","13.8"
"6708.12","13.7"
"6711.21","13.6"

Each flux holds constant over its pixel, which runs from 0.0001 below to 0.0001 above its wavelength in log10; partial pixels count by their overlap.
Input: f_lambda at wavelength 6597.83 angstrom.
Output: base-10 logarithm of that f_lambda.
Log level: 1.15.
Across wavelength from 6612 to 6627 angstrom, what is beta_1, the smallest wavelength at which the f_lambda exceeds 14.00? 6613.04 angstrom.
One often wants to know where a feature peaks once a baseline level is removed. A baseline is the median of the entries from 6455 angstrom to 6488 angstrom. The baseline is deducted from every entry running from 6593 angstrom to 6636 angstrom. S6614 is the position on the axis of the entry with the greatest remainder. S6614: 6613.04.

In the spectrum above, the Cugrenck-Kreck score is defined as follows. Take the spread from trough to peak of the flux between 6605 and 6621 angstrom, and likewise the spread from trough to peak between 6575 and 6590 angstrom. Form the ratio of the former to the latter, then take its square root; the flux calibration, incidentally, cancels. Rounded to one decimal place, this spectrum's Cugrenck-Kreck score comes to 1.0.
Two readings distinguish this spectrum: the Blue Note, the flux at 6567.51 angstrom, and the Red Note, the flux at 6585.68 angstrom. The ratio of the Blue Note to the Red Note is 0.91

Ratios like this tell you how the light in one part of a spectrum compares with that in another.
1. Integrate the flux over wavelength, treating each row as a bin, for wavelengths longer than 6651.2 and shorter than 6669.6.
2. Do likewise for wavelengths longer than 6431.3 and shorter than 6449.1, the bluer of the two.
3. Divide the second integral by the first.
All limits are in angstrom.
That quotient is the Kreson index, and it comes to 0.99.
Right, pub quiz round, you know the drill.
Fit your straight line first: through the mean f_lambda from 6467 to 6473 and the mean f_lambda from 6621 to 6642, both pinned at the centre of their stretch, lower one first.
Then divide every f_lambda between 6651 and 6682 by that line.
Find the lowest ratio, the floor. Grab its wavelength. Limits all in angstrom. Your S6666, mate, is 6661.94 angstrom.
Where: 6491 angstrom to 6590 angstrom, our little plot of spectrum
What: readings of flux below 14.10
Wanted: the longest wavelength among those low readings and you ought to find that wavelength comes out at 6567.51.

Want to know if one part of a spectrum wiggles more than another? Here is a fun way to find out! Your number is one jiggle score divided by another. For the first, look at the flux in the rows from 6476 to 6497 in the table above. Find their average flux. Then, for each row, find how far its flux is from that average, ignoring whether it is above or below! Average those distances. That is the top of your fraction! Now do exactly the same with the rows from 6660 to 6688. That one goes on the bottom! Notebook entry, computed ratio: 1.4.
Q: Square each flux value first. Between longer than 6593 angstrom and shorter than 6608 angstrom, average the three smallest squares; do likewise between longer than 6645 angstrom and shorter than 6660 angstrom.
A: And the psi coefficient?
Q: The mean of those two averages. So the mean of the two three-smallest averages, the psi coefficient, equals 195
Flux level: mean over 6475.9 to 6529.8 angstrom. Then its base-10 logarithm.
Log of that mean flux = 1.15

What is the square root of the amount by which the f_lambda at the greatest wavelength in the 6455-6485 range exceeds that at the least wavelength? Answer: 0.63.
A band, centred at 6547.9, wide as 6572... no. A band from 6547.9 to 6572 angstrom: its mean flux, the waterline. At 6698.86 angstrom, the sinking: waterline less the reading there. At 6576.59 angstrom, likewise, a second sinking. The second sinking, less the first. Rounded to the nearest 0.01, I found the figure -0.50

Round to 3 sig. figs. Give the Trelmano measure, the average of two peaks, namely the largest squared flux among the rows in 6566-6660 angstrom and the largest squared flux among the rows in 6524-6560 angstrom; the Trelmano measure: 228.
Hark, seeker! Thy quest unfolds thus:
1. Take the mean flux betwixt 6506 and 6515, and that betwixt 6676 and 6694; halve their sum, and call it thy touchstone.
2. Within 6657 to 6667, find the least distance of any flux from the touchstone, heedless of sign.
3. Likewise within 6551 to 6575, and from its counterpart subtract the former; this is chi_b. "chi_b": -0.50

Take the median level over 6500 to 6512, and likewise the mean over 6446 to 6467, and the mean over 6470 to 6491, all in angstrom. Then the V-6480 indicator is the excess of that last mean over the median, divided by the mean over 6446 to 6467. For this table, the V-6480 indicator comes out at -0.01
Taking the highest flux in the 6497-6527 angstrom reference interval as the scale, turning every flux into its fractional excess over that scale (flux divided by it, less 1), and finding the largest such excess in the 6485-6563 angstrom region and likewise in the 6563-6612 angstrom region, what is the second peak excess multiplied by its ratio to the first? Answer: 0.17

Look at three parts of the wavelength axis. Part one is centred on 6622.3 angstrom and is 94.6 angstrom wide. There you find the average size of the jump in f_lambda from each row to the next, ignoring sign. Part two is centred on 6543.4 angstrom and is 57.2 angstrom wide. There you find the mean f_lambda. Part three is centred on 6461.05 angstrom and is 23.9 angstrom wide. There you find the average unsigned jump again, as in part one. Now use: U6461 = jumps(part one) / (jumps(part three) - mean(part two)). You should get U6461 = -0.013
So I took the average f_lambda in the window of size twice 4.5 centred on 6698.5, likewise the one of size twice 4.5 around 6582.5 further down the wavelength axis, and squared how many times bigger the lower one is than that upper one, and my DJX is 1.14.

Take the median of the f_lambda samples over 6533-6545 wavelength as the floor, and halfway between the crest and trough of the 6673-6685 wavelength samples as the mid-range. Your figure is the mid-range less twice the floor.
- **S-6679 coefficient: -15.2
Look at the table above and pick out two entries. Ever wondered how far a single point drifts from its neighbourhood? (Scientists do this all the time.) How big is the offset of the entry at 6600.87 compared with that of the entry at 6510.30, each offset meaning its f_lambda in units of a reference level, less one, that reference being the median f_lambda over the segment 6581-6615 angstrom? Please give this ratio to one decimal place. -6.0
